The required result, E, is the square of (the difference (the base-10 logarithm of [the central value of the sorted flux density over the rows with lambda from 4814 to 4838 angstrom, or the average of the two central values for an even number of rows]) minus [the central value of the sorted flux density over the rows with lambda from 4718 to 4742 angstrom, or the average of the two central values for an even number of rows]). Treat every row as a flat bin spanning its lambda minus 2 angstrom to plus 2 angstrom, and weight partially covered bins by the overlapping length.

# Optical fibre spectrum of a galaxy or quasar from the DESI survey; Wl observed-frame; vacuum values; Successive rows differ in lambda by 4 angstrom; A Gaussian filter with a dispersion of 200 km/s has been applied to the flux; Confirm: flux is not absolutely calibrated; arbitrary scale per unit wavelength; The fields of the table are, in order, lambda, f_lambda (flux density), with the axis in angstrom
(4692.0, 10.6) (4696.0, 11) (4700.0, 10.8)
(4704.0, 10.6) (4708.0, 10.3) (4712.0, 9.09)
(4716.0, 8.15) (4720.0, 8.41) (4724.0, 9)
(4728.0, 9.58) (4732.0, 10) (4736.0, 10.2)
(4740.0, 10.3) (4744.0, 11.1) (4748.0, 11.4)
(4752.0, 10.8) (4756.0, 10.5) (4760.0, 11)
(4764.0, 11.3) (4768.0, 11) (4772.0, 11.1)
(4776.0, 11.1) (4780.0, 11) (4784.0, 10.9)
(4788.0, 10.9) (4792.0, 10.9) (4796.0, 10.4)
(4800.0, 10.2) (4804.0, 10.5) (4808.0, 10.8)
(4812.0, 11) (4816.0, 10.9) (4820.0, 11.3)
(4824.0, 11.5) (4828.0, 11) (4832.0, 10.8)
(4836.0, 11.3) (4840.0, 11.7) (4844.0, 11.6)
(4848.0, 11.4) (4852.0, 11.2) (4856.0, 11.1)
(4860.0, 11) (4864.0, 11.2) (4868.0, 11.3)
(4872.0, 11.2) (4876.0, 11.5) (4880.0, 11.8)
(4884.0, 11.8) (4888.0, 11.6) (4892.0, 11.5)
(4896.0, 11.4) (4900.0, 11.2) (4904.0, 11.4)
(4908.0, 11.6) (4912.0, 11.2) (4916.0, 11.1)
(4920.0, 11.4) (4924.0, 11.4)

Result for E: 76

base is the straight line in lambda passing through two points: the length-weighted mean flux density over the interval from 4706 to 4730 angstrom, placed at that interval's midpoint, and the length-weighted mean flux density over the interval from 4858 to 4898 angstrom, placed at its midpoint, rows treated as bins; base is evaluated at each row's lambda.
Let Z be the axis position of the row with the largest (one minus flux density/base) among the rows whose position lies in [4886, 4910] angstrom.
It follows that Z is 4900.0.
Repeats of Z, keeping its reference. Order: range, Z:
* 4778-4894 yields 4860.0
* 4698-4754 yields 4716.0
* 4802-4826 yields 4804.0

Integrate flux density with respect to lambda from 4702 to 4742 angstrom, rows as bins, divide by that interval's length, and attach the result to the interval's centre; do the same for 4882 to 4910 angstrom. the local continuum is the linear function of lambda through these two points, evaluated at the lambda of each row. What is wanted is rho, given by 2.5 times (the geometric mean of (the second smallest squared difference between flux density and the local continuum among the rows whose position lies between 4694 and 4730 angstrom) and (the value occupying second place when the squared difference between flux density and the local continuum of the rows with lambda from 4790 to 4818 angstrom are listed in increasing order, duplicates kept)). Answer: 0.022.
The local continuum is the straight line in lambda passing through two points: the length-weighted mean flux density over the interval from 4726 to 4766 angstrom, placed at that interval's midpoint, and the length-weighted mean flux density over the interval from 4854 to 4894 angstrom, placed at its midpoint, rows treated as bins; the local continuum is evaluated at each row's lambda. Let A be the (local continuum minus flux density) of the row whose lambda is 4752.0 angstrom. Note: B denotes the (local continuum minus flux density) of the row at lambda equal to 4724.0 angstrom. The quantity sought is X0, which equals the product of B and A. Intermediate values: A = -0.1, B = 1.5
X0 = -0.2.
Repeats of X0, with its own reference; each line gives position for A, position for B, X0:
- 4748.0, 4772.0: 0.2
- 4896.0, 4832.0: 0.0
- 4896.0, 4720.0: 0.3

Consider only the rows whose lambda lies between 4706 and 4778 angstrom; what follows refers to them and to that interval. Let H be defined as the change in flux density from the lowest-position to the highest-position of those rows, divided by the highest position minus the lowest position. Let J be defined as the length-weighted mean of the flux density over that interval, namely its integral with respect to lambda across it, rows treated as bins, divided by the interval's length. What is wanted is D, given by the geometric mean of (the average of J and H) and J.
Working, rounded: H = 0.0118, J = 10.2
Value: 7.25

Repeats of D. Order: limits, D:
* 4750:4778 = 7.76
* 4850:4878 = 7.93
